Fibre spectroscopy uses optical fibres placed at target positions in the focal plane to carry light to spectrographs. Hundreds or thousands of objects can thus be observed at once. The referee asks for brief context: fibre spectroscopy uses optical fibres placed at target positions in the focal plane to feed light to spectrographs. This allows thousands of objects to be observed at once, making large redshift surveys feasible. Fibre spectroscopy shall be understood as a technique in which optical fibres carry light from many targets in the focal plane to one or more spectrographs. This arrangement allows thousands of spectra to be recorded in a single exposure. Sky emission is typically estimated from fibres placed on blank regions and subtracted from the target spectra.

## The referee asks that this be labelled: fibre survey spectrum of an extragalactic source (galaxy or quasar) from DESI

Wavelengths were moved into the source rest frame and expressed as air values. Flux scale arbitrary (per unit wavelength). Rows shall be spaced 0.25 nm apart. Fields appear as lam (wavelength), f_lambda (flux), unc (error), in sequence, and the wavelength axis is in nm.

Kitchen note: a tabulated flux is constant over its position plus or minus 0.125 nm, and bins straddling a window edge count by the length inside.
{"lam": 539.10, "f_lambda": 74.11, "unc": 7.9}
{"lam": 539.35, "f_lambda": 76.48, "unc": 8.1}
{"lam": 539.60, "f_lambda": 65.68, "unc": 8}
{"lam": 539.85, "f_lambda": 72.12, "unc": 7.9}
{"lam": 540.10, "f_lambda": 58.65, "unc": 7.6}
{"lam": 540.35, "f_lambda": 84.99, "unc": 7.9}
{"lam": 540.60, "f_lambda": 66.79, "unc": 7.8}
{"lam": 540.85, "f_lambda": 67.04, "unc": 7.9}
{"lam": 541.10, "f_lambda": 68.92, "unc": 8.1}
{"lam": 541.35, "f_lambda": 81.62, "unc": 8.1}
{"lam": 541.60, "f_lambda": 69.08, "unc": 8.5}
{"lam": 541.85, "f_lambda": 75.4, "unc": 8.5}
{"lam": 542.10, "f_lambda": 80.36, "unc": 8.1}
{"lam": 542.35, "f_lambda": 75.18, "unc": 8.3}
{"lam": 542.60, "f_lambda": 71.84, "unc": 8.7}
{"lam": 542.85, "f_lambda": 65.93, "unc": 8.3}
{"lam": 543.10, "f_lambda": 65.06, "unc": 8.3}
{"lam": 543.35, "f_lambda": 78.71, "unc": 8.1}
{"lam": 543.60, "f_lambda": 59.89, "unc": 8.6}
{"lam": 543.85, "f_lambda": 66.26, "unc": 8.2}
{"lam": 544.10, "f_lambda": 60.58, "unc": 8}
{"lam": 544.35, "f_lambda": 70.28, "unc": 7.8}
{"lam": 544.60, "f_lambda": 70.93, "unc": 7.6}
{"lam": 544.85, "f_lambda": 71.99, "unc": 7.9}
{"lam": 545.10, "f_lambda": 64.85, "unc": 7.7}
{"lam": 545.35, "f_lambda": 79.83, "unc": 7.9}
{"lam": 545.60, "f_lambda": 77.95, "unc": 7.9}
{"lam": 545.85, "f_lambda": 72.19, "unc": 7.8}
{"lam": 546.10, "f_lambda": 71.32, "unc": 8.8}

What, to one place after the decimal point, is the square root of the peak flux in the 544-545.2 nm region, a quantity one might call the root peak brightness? 8.5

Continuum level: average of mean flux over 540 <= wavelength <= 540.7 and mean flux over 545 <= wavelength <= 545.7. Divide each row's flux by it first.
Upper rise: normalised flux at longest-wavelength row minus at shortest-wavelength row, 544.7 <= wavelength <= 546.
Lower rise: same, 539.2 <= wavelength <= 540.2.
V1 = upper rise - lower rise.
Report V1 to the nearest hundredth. 0.25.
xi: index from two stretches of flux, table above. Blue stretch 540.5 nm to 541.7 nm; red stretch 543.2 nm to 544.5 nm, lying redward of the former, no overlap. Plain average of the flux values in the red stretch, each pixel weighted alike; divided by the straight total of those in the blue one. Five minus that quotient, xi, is 4.81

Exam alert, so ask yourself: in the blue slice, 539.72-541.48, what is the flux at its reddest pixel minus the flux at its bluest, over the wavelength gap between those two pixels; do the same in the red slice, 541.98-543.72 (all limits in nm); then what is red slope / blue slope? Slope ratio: -2.2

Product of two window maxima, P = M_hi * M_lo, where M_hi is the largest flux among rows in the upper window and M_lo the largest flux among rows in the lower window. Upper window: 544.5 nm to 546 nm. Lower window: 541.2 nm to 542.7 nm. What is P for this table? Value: 6516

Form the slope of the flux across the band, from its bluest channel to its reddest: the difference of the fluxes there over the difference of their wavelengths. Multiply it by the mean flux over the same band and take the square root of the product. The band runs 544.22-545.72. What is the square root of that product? 21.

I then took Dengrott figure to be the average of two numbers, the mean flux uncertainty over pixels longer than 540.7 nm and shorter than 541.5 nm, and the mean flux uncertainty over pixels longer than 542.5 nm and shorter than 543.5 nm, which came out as 8.19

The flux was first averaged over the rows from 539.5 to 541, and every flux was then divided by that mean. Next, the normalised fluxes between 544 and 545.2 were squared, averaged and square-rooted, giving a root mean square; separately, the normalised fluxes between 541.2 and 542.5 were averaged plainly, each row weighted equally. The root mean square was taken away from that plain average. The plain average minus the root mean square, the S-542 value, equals 0.12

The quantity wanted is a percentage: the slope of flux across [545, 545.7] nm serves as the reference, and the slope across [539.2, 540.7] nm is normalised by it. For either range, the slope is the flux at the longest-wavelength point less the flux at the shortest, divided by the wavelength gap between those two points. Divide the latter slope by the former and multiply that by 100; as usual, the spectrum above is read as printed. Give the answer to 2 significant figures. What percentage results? -30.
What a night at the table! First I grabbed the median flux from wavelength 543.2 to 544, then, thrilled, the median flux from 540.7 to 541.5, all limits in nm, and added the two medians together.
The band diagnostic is 135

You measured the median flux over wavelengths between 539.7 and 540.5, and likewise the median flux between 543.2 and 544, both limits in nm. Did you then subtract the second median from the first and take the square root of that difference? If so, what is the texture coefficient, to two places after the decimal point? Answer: 2.42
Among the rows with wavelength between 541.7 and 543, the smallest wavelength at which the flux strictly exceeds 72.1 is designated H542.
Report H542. 541.85 nm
